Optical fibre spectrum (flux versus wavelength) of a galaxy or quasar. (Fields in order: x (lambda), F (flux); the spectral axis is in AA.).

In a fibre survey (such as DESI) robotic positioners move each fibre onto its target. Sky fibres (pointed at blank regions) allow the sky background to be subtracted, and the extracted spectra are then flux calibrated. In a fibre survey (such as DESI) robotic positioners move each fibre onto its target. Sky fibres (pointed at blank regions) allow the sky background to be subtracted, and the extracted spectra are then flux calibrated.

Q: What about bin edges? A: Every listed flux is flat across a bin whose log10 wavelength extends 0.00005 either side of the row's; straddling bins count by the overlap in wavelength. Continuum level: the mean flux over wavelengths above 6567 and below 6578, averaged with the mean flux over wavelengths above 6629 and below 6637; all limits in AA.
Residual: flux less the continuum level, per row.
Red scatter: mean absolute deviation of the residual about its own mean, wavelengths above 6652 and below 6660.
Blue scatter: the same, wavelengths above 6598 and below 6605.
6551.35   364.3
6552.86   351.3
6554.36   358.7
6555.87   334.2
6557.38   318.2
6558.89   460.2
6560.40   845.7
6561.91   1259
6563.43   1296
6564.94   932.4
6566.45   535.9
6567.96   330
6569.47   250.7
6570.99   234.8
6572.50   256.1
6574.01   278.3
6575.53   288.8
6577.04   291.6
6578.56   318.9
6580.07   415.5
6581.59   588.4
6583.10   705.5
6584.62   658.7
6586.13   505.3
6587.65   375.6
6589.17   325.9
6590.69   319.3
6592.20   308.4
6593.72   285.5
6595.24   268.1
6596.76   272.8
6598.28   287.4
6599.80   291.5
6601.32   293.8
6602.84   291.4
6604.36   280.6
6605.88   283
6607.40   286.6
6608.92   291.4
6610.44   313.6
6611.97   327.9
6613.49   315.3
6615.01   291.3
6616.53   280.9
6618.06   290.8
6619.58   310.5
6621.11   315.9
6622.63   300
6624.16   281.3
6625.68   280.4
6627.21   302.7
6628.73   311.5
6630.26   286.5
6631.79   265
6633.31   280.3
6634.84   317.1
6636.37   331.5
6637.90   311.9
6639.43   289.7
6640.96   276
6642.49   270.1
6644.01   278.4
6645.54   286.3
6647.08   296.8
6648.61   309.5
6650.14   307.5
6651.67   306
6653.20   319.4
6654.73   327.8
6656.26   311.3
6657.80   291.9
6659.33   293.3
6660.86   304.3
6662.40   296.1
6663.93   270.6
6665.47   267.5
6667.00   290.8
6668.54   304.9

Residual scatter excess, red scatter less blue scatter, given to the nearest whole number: 9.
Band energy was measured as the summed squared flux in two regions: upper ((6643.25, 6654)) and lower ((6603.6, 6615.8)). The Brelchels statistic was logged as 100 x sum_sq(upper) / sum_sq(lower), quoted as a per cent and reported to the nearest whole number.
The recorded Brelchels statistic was 88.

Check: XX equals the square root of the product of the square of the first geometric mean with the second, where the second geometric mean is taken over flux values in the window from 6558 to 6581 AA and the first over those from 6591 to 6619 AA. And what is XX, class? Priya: 6141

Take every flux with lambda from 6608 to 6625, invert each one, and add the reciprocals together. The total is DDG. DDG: 0.037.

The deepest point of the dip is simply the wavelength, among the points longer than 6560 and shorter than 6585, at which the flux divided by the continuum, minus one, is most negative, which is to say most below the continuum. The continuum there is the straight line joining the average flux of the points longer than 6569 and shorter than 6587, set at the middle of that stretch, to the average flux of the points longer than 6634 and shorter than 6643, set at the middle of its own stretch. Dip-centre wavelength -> 6570.99 AA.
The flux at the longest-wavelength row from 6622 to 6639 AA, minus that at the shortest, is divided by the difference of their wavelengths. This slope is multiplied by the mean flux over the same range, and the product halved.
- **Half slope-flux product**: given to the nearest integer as 116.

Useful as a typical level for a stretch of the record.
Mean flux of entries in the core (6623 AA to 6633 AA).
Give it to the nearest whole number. 288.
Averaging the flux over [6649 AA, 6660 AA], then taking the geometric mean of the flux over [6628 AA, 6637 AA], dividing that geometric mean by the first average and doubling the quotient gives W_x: 1.9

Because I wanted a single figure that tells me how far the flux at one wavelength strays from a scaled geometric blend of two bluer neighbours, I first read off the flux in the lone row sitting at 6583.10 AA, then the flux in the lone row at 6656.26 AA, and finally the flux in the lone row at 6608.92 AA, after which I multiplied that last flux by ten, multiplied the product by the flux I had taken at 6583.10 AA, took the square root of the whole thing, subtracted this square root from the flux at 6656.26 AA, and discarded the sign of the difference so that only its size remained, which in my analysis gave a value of 1123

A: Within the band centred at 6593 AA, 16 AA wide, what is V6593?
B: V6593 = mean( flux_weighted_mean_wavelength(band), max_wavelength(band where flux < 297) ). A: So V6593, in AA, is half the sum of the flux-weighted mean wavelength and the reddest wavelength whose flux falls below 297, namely 6596.0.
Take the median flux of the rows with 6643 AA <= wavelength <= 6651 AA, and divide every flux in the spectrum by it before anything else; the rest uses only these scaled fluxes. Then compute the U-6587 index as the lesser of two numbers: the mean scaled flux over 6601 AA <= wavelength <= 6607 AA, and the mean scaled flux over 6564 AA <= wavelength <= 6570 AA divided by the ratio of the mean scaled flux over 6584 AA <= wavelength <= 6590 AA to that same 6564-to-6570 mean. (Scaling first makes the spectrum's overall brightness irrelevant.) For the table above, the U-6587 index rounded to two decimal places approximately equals 0.97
